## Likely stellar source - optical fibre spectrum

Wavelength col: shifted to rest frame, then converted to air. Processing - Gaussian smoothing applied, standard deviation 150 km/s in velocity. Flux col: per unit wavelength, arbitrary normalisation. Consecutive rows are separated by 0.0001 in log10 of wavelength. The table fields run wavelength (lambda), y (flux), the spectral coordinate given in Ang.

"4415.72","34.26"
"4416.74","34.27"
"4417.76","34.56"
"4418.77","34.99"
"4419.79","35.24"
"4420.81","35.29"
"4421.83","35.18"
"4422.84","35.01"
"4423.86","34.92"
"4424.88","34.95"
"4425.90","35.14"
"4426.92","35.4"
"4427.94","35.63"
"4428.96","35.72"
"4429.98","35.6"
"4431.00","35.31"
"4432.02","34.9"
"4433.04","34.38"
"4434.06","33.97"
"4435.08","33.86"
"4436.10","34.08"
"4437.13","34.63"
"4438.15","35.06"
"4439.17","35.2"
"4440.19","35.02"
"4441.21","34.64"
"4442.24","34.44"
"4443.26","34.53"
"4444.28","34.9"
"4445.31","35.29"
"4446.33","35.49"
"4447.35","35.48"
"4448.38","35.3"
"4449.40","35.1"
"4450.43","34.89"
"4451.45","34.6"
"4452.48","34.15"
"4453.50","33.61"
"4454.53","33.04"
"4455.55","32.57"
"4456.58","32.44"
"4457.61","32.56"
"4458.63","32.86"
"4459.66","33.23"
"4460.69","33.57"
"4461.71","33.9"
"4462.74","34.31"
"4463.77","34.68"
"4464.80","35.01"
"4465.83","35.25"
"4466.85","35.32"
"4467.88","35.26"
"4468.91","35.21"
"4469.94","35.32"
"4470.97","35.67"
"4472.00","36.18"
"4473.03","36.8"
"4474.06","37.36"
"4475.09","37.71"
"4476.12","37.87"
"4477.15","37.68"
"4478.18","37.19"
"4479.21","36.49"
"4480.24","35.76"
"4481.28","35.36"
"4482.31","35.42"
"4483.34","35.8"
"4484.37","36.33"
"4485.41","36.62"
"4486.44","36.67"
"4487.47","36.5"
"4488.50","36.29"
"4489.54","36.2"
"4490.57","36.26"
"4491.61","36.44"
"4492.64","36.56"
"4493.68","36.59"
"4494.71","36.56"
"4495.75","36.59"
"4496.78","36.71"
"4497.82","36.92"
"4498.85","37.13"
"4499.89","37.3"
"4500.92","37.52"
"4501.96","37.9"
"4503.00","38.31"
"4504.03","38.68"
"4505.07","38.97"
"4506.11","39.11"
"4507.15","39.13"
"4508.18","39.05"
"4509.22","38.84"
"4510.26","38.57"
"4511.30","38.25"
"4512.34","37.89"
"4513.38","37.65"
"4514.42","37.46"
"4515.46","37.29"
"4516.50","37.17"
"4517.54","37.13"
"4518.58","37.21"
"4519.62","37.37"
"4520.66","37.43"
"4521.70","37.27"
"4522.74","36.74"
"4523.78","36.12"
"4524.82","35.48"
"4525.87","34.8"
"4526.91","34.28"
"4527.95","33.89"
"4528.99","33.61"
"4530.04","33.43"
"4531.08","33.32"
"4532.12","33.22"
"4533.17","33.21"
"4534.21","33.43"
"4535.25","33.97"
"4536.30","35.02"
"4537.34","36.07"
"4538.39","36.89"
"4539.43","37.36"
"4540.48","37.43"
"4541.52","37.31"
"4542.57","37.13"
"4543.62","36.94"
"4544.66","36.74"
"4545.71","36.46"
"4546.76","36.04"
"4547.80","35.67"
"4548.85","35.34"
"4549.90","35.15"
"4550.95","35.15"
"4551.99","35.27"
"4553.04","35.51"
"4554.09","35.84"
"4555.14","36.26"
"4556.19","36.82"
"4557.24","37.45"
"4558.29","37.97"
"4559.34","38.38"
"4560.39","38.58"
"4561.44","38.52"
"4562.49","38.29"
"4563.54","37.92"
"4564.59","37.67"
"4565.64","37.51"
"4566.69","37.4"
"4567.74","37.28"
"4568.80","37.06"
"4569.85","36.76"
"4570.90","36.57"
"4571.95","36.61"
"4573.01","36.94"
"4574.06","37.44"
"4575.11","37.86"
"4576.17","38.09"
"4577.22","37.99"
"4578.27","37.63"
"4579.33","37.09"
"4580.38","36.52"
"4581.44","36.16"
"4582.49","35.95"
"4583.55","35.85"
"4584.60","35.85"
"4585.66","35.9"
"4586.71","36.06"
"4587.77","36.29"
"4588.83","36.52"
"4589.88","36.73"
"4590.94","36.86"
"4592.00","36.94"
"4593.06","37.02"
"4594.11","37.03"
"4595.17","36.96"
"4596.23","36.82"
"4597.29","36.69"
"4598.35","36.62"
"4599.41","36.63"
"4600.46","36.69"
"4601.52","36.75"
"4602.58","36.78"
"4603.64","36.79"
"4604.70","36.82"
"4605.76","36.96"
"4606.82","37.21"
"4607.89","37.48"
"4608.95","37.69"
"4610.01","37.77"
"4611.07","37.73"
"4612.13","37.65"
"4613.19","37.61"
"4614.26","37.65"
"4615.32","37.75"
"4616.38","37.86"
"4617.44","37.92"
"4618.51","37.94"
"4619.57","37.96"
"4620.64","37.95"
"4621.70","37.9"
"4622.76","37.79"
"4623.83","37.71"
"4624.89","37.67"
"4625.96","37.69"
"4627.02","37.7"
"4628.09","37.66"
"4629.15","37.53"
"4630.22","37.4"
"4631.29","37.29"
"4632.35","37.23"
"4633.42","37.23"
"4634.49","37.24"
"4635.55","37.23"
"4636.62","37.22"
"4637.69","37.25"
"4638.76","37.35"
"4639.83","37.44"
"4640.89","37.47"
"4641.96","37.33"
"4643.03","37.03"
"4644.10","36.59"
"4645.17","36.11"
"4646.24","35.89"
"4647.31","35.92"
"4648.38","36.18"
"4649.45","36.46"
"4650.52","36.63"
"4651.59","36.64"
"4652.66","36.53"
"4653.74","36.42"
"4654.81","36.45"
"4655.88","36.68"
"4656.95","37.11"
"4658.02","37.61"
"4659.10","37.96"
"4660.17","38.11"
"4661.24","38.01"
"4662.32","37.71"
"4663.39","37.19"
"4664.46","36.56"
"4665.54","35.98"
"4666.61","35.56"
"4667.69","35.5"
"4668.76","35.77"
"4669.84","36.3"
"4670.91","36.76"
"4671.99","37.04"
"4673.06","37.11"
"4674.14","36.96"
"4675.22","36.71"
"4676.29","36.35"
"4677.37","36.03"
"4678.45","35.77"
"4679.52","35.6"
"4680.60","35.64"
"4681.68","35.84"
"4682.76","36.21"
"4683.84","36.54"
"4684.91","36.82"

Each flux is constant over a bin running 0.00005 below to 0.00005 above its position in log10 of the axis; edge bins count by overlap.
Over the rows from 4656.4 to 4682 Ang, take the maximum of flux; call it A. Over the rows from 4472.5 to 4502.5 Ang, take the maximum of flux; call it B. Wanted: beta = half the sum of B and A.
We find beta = 38.0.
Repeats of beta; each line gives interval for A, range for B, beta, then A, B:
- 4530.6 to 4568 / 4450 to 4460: 36.7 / 38.58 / 34.89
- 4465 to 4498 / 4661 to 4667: 37.9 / 37.87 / 38.01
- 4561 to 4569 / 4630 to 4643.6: 38.0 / 38.52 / 37.47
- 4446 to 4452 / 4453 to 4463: 34.9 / 35.49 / 34.31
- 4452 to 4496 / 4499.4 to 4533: 38.5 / 37.87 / 39.13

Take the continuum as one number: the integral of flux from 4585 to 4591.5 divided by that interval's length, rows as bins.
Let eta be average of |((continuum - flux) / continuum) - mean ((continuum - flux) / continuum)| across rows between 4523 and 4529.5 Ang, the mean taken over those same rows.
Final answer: 0.021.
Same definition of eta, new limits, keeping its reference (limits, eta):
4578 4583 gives 0.015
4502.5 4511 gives 0.006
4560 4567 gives 0.011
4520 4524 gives 0.013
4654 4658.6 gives 0.011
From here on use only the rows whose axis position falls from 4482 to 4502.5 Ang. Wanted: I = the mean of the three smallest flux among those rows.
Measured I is 35.8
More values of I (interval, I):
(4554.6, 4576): 36.5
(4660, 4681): 35.6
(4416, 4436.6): 34.0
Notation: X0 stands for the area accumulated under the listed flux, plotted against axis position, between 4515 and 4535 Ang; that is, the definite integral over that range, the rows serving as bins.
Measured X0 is 708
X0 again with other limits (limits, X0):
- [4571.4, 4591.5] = 739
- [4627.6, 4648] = 756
